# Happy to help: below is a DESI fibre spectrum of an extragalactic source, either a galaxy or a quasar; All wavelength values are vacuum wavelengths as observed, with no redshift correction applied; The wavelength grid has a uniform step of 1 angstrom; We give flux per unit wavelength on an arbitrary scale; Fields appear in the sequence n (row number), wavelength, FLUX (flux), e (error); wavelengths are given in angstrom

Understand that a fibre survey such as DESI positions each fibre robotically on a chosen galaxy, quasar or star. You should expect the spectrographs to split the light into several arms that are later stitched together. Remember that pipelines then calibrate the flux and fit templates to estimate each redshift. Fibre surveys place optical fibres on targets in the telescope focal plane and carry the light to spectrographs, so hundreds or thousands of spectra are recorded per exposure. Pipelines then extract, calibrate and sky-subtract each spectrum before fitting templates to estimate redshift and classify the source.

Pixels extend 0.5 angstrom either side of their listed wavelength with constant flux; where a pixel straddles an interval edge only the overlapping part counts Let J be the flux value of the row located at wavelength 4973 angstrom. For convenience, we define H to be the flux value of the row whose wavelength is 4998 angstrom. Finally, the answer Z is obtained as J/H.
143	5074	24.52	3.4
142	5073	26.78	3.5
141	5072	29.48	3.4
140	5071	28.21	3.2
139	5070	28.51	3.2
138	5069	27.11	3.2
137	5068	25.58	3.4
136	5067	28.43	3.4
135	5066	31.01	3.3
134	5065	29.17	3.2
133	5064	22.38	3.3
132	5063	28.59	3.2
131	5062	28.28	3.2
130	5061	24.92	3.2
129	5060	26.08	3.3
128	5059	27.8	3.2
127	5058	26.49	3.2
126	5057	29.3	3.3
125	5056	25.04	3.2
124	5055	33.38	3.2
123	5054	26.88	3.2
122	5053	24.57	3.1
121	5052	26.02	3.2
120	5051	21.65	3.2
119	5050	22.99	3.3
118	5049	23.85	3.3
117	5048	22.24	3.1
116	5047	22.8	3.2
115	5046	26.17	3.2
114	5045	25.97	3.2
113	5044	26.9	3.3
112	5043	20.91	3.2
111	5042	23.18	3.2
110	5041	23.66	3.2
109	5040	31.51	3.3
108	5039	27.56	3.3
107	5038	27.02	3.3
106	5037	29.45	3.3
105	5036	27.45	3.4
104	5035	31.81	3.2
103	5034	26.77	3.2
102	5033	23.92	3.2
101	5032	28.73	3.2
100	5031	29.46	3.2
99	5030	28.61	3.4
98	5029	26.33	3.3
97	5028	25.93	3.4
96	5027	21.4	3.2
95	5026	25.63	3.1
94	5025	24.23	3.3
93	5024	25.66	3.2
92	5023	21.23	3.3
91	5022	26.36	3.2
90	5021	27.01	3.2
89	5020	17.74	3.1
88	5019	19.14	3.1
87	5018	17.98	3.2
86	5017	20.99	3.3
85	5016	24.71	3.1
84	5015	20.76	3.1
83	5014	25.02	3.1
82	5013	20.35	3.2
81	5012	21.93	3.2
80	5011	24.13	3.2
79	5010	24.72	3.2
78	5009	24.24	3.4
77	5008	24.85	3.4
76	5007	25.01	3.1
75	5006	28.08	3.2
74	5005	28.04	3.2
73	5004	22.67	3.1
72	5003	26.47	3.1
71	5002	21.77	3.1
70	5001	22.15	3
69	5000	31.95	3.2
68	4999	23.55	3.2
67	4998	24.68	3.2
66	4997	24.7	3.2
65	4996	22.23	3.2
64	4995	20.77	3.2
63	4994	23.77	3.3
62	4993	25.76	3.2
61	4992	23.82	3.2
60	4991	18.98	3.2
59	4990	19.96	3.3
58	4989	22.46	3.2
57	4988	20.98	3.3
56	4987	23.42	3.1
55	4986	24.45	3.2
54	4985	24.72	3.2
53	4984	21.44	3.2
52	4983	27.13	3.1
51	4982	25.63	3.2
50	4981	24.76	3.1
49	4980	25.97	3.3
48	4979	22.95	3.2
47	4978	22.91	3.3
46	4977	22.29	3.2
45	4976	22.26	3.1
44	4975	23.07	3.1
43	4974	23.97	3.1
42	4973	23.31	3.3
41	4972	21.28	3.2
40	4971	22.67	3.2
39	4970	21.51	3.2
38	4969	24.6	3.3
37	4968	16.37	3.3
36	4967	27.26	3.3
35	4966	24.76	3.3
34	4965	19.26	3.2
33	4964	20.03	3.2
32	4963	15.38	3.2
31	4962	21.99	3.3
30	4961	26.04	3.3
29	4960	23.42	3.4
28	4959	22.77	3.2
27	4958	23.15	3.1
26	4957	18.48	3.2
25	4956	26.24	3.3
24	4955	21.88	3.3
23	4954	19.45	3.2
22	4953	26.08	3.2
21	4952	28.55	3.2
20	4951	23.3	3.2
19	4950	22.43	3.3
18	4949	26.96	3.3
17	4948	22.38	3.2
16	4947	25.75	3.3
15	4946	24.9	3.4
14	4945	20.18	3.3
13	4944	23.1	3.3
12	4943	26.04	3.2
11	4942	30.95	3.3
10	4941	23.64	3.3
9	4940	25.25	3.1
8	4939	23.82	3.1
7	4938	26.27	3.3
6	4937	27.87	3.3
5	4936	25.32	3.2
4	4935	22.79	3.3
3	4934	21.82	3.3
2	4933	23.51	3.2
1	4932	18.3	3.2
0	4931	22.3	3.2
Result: 0.94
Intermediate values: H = 24.68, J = 23.31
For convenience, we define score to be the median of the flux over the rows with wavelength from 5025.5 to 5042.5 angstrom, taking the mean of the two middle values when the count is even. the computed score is 27.0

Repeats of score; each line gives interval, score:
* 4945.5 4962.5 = 23.3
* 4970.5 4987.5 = 23.3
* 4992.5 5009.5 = 24.7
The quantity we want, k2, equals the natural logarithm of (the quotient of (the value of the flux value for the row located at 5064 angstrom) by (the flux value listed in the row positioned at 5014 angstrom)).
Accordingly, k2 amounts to -0.11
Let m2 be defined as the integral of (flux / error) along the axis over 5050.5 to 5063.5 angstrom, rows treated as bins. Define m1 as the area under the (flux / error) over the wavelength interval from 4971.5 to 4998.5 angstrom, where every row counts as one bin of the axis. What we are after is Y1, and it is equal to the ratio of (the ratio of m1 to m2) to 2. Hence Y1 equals 0.9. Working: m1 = 196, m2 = 109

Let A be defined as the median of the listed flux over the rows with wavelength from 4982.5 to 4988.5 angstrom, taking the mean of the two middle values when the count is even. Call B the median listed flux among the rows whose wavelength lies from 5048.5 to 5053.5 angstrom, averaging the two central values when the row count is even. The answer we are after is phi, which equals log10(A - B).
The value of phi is -1.07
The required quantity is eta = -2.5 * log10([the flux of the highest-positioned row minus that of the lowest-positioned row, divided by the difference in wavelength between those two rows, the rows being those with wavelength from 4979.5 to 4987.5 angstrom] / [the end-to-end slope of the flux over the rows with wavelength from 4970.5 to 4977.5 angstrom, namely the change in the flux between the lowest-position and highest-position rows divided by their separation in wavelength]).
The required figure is -2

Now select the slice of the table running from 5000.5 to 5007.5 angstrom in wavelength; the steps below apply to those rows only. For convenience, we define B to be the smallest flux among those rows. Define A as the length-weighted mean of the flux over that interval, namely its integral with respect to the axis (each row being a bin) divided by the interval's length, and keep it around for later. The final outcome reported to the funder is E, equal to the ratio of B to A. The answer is 0.875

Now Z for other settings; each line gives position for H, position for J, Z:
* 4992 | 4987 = 0.98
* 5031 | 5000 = 1.08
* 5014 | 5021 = 1.08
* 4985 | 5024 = 1.04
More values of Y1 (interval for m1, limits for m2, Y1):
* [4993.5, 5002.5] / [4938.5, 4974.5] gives 0.1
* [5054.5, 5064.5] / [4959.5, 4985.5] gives 0.2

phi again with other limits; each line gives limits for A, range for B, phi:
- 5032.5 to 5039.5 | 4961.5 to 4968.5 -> 0.87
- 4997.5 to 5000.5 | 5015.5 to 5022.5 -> 0.57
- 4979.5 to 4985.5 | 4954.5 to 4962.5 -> 0.35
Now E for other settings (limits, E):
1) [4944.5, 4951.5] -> 0.851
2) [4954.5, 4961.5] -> 0.799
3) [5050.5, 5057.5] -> 0.811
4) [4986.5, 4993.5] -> 0.855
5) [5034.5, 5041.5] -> 0.835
